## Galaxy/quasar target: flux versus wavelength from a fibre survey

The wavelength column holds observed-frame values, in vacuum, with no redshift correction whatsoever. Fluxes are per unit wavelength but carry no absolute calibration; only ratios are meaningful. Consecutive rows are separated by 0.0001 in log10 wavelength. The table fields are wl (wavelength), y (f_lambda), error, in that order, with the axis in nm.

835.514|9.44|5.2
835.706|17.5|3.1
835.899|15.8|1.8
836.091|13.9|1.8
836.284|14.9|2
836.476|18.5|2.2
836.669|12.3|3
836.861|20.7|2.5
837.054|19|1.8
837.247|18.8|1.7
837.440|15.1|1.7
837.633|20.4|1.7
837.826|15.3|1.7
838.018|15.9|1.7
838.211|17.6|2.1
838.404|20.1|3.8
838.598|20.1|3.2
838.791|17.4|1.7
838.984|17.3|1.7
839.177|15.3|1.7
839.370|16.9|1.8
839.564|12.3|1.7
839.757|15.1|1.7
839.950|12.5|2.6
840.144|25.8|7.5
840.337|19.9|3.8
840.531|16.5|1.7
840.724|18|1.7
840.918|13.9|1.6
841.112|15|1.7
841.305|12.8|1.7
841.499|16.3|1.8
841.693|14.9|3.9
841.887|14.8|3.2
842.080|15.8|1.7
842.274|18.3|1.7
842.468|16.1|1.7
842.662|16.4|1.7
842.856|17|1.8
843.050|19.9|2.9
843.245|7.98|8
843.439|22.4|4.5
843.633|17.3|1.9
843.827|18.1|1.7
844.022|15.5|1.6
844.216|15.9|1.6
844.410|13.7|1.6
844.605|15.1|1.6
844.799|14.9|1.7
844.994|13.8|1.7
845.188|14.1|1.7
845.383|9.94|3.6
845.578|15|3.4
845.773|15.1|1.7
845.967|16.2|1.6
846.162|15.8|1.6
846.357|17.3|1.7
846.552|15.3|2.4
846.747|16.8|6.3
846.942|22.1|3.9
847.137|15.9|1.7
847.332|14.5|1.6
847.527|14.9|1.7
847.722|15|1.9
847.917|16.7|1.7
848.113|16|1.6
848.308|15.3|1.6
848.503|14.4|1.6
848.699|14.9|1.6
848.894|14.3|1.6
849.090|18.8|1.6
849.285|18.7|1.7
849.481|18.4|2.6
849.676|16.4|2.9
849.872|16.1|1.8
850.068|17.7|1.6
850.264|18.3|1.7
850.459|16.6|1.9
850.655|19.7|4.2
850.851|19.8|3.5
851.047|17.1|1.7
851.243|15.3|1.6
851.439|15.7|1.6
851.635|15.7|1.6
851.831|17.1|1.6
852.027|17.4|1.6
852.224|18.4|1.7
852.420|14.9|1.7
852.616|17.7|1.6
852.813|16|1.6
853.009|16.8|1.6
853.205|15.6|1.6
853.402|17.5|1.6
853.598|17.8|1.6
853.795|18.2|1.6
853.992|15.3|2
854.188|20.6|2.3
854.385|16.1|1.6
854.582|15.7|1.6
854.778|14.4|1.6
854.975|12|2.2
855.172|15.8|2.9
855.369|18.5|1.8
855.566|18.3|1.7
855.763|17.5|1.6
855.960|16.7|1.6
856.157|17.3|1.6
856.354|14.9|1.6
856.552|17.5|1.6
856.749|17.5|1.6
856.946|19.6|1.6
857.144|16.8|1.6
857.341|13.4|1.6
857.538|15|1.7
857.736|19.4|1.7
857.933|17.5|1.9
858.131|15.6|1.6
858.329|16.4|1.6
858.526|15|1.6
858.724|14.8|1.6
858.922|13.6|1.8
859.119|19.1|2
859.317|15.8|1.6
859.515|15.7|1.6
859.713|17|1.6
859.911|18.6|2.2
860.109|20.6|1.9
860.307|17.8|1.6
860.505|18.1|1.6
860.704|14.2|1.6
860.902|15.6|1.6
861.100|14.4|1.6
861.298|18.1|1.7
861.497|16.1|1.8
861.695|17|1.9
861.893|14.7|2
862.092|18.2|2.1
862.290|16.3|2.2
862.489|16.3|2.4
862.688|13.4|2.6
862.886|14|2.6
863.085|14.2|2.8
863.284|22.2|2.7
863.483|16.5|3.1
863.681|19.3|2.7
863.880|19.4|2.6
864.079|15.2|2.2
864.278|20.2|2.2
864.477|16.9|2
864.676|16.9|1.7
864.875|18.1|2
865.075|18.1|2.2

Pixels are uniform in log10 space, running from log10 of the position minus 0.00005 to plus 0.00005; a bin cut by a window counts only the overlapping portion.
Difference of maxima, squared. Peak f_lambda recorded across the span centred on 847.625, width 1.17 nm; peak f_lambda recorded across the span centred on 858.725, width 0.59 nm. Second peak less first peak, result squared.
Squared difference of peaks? 2.9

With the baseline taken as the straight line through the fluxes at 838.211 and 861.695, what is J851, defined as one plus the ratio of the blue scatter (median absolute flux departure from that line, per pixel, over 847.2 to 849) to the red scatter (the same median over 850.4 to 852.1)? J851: 2.56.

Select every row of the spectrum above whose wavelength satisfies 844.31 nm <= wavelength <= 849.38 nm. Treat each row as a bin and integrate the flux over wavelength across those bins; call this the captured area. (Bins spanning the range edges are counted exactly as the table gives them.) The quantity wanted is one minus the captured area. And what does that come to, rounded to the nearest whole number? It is -78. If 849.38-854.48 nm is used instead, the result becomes -87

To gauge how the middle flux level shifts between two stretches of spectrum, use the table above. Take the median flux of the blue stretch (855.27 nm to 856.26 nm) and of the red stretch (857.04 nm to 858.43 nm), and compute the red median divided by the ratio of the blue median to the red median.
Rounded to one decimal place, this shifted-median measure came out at 15.4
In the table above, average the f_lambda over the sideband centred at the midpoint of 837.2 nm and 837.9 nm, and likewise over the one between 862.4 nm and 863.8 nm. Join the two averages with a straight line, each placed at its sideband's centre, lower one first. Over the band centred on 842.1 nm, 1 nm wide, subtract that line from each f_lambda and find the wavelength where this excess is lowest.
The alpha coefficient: 841.887 nm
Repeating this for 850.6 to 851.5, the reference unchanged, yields 851.243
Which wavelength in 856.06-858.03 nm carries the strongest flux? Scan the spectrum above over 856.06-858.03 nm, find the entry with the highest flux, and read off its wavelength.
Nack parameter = 856.946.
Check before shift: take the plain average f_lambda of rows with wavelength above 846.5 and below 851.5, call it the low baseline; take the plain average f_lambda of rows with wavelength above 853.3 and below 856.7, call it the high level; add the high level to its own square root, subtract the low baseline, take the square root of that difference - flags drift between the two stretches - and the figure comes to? 2.02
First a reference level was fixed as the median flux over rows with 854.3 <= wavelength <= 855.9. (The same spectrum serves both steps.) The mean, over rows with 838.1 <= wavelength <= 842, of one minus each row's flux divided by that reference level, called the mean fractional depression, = -0.042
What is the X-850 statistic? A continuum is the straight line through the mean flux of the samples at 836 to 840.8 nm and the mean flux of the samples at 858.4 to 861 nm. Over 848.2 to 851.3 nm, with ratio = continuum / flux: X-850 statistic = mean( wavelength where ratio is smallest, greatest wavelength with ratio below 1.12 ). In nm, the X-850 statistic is 851.05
